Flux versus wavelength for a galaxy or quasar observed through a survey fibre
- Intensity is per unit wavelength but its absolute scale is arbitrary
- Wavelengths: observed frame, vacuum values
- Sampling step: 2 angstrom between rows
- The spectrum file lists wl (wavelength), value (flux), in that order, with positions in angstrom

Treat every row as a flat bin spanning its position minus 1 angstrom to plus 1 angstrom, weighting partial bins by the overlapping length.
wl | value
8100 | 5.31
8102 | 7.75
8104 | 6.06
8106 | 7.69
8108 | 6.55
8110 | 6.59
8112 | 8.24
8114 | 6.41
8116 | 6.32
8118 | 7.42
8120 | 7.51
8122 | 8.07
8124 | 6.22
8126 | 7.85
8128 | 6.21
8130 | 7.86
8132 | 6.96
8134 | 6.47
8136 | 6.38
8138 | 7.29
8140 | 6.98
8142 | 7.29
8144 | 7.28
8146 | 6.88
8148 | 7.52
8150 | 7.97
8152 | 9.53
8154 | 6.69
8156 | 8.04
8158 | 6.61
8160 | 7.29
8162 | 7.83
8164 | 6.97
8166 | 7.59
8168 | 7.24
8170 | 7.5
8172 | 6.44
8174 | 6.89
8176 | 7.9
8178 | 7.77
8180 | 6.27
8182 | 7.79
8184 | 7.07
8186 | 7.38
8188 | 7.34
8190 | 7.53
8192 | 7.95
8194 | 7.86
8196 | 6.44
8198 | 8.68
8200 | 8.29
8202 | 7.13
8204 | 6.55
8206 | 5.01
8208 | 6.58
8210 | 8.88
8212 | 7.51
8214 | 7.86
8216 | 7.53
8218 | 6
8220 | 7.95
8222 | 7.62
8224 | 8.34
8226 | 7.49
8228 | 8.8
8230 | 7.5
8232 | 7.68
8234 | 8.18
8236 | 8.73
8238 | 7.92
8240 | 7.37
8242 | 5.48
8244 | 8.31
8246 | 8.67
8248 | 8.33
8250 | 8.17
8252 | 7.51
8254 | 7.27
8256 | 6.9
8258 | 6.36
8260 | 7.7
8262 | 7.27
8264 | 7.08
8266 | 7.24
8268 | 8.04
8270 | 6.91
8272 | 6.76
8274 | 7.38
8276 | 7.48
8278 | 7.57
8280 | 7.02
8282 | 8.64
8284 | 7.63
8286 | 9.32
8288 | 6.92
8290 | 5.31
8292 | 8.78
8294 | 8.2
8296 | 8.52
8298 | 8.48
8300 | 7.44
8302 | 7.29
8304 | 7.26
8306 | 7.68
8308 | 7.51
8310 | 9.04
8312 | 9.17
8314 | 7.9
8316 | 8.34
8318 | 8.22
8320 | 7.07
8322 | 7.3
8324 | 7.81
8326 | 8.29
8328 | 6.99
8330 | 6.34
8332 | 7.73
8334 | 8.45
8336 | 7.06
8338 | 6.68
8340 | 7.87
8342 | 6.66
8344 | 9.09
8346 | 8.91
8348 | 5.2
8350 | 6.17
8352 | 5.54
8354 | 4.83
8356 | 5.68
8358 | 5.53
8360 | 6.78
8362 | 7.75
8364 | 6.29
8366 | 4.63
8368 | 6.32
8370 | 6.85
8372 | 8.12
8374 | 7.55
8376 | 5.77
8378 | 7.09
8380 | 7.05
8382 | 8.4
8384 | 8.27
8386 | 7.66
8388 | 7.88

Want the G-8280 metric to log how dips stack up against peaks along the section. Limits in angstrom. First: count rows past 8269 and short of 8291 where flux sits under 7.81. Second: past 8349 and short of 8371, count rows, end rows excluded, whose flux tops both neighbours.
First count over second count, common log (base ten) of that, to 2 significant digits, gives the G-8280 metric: 0.65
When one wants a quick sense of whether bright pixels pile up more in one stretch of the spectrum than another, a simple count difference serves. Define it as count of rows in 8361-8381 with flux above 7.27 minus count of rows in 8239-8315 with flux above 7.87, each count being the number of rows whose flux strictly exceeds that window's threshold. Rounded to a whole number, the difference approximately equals -11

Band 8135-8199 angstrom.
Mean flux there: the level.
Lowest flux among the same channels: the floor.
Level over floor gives 1.2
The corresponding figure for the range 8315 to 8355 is 1.5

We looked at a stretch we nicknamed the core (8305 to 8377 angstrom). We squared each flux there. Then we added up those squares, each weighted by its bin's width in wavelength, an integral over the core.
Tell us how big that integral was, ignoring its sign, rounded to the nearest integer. 3778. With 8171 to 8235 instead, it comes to 3591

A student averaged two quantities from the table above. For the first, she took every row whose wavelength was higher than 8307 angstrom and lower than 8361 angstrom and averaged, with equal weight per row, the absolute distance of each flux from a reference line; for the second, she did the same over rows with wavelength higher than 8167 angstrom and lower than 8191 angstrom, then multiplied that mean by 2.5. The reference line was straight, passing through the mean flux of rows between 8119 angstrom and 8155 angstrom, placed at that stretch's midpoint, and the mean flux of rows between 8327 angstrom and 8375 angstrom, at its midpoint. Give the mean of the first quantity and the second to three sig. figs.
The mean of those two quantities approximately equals 1.06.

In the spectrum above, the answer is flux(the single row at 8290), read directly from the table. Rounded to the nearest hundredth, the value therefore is 5.31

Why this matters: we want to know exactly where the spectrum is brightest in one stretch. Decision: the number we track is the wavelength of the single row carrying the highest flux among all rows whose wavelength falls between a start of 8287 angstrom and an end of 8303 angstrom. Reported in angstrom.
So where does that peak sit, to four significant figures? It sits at 8292 angstrom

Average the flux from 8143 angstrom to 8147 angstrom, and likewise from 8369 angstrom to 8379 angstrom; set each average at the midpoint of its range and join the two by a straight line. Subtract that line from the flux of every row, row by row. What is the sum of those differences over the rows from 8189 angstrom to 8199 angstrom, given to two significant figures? 3.1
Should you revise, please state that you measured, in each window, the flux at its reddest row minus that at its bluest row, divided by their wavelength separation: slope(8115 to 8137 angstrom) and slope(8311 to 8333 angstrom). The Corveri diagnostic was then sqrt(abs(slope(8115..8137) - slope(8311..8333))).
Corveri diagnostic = 0.27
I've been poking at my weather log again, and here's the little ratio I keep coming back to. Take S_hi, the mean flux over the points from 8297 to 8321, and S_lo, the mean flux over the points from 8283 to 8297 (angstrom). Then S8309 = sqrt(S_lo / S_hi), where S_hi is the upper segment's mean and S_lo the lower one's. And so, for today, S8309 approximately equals 0.99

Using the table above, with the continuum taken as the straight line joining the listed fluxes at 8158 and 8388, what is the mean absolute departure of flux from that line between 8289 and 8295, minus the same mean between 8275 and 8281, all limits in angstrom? 1.2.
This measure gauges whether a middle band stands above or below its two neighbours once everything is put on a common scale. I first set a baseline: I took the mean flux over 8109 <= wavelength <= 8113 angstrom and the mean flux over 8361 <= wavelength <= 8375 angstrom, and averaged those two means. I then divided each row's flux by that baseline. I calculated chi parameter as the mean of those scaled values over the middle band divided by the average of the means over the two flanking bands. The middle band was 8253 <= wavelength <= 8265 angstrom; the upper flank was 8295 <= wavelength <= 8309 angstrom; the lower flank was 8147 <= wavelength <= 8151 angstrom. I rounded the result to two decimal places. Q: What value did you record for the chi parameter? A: 0.92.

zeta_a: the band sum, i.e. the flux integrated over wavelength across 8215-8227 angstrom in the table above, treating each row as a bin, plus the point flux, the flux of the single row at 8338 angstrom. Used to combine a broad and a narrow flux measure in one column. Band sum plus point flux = 96.5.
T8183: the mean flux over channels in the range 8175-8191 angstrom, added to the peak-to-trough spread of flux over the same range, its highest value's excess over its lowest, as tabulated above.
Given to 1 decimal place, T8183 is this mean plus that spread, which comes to 9.0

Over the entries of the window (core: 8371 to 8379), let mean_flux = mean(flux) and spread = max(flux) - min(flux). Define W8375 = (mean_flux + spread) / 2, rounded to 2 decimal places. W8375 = 4.74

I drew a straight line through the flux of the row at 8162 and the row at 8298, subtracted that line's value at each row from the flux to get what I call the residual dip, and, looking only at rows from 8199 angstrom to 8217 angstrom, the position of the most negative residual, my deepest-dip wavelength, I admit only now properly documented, 8206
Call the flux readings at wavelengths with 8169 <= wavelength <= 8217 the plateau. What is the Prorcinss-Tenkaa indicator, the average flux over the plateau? 7.34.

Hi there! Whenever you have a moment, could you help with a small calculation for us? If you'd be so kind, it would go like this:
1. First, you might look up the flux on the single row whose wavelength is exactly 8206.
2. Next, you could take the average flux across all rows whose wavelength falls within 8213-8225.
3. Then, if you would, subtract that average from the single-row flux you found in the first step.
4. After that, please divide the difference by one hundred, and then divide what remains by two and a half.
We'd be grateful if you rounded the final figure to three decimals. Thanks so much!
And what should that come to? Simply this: -0.010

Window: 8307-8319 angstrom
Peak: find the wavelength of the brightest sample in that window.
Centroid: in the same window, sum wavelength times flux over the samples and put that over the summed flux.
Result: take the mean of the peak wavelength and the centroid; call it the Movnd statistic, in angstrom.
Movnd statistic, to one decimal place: 8312.5 angstrom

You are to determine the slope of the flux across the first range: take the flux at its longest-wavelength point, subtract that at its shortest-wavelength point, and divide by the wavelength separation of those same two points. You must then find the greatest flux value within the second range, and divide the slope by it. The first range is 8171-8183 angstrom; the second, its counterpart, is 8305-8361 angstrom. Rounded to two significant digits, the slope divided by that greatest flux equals 0.015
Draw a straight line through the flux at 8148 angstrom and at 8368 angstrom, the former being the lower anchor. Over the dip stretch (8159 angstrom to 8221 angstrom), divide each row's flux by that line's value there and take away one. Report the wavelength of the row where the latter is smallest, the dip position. 8206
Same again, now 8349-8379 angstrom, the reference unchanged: 8366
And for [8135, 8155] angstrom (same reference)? 8136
